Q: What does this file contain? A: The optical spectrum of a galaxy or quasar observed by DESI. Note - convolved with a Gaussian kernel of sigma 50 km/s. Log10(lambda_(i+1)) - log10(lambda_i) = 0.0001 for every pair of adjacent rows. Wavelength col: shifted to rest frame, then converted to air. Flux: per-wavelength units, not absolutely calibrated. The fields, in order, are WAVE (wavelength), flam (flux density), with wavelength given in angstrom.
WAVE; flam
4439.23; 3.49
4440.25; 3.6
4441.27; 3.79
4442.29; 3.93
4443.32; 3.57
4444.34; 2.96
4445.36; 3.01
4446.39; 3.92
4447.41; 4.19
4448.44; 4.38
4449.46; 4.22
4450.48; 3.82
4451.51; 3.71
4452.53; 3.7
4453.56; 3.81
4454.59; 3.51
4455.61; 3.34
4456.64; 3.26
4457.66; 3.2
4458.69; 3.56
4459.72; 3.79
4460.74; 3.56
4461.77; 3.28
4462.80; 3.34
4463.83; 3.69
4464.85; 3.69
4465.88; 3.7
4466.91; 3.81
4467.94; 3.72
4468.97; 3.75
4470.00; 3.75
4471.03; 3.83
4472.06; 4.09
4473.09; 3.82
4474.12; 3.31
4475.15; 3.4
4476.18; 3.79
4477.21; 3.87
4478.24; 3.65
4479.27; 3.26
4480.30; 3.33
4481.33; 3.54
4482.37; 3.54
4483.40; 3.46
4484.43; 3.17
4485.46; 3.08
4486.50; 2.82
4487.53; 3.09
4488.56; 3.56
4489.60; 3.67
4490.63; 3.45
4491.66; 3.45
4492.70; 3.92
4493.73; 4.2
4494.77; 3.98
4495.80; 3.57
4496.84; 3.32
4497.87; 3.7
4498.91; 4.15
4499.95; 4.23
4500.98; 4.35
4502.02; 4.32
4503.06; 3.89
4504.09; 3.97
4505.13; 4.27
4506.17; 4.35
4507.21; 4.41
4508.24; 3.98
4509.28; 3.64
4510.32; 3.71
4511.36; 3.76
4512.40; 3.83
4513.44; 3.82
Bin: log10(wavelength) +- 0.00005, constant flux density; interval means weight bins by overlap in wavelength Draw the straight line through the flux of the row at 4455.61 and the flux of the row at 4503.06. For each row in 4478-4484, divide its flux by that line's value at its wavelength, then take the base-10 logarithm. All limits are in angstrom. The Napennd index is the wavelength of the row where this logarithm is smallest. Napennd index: 4479.27 angstrom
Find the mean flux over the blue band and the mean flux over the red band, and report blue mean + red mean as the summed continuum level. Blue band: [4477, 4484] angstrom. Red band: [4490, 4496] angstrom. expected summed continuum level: 7.28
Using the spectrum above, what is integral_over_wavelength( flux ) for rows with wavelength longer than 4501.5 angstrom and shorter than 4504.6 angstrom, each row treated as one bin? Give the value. 12.6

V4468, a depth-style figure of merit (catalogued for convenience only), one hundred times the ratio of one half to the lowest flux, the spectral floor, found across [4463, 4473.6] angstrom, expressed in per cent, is 14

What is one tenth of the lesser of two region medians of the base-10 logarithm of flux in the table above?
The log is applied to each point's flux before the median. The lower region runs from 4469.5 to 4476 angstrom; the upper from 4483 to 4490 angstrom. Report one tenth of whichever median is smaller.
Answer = 0.050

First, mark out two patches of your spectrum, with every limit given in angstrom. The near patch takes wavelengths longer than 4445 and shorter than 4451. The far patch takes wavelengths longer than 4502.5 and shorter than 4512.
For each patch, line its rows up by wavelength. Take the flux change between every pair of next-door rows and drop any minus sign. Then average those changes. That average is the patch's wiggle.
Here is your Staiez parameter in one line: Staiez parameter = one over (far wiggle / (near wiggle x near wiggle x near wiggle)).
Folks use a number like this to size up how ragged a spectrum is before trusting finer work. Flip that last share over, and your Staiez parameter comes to 0.33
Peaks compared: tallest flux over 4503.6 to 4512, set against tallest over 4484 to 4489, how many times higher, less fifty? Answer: -48.8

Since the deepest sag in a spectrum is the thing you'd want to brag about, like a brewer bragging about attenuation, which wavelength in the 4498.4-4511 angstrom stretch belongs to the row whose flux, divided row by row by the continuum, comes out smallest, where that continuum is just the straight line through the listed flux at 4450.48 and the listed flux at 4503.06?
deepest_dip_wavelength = 4509.28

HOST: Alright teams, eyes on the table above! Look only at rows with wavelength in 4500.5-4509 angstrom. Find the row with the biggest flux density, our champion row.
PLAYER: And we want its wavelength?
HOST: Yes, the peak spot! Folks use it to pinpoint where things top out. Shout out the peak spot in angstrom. 4507.21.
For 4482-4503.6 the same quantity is 4500.98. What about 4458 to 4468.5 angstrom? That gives 4466.91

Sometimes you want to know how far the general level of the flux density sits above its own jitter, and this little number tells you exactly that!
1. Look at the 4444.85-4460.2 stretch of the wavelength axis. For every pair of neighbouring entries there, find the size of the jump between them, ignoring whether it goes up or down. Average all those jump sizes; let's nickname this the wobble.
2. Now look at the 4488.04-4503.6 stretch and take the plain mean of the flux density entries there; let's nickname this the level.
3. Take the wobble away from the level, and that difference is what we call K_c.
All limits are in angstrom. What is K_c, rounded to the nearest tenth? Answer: 3.6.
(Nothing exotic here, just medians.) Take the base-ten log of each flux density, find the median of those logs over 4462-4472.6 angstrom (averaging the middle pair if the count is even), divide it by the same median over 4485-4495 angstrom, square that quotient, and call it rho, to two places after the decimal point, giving 1.10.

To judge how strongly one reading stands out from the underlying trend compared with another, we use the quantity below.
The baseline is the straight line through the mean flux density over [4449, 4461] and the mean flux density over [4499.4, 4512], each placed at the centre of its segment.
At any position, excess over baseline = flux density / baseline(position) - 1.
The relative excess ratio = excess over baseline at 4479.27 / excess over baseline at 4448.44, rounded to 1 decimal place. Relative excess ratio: -0.7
